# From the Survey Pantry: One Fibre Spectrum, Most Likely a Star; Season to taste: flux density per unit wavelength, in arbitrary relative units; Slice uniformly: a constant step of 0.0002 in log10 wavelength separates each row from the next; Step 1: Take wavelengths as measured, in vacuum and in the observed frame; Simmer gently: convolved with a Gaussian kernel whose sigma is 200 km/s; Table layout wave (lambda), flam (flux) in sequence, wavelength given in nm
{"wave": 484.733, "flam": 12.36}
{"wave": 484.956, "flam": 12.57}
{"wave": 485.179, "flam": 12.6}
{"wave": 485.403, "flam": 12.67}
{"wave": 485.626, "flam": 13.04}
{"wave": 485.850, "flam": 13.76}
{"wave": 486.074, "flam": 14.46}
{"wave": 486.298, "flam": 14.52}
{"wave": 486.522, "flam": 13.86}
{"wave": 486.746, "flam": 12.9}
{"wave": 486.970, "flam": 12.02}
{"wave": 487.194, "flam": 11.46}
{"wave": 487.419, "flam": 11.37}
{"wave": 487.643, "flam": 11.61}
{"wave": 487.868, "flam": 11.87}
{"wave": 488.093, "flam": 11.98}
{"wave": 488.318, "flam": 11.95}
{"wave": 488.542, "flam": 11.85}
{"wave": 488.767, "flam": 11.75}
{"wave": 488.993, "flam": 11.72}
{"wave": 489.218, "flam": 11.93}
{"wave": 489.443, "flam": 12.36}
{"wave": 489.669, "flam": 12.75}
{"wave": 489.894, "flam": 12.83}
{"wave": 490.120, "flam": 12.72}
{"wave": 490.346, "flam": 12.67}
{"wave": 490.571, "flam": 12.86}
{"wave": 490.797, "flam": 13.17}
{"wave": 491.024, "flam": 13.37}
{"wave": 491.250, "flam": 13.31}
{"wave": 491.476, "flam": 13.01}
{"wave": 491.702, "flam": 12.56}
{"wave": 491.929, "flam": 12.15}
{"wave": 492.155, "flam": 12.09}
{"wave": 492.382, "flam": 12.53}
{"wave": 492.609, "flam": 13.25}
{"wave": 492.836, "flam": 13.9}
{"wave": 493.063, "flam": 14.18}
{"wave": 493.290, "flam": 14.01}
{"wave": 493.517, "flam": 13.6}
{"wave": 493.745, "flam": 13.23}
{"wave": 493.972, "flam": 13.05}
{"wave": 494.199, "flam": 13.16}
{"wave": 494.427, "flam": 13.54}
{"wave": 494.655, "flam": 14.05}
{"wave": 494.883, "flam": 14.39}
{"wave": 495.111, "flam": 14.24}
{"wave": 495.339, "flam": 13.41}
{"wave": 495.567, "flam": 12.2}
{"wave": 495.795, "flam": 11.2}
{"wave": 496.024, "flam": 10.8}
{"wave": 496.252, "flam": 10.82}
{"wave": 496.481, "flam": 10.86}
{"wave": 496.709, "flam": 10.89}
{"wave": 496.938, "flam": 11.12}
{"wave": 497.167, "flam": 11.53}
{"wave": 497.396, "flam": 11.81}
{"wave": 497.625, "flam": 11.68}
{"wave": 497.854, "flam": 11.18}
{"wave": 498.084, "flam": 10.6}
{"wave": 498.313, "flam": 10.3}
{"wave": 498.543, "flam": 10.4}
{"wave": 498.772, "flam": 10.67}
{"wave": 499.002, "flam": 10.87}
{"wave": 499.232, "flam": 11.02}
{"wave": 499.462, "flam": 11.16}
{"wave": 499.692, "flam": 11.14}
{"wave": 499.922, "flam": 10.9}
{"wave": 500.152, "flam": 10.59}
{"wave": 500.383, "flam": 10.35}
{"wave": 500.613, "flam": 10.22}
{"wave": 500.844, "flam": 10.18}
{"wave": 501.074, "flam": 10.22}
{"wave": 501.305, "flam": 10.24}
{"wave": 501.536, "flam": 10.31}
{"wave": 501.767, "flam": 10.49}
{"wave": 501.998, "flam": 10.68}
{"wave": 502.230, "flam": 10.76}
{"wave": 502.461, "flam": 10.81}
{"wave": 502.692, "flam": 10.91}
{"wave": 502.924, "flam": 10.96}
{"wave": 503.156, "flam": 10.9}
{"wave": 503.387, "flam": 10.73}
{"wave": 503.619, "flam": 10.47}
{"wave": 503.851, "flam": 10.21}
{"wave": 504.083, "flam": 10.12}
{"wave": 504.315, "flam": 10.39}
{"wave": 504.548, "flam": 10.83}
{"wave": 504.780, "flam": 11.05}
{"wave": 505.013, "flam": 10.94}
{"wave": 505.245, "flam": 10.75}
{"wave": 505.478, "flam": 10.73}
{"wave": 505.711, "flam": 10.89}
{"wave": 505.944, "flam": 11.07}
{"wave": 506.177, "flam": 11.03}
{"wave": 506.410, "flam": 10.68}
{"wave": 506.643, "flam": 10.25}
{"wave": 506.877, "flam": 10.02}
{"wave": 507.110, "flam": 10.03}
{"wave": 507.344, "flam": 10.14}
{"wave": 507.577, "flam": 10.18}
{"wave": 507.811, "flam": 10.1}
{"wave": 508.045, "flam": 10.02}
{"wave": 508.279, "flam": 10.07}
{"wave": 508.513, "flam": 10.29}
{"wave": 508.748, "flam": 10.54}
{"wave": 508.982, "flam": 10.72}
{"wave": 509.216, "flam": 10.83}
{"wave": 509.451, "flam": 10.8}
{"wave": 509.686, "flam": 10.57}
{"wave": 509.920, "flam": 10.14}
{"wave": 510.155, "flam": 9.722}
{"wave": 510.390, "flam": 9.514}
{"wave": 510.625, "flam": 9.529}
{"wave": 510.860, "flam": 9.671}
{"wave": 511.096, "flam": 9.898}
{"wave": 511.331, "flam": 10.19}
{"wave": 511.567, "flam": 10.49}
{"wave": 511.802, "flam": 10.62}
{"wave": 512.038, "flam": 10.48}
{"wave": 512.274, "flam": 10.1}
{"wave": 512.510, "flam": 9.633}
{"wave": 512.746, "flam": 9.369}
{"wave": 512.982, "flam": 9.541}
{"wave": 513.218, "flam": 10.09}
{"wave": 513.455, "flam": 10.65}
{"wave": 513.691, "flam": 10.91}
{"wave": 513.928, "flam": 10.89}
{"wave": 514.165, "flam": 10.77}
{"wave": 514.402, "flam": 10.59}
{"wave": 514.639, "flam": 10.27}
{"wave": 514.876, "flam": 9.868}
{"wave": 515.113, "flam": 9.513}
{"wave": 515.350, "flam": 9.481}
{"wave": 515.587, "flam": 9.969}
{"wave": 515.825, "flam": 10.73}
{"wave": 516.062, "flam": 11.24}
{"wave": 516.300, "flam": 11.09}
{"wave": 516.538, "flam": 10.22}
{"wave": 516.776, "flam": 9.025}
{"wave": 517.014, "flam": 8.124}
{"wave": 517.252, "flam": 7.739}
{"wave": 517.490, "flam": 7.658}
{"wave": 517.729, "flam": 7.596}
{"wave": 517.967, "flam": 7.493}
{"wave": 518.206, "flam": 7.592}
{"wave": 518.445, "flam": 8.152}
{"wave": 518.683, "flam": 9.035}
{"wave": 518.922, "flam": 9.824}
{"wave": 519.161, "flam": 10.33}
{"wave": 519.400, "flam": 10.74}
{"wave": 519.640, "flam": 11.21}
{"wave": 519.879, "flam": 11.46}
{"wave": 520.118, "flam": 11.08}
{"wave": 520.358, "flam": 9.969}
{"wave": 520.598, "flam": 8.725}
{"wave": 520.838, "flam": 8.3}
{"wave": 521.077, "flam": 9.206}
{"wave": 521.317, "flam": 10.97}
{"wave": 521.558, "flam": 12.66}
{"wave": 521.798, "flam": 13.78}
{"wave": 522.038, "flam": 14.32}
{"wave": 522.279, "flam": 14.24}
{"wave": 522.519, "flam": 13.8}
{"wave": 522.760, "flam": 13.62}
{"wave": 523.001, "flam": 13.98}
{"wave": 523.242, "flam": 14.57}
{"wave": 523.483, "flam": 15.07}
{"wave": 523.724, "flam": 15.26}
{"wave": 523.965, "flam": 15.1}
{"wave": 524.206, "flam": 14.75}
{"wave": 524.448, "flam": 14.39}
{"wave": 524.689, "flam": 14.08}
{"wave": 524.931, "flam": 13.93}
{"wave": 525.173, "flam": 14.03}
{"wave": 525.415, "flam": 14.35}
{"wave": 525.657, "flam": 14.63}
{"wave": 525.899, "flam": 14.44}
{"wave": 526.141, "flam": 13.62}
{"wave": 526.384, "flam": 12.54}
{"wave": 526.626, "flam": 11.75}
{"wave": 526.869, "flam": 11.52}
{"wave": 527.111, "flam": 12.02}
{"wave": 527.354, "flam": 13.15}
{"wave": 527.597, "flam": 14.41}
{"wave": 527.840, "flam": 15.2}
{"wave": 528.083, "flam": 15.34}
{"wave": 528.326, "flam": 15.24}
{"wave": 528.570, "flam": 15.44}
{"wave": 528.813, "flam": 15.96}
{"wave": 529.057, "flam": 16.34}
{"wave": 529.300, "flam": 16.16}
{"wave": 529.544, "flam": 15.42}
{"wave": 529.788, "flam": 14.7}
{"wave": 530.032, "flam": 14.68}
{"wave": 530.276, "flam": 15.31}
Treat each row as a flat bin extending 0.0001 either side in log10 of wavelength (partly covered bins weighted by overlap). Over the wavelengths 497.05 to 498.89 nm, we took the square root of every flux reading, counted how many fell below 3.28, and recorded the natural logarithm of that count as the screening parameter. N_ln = 1.4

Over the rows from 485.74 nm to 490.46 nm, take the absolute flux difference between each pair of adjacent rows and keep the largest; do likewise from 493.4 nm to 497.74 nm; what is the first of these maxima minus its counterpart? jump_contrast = -0.25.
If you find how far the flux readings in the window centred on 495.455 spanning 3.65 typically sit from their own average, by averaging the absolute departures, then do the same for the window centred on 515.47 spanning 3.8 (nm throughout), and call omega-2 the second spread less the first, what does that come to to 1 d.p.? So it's -0.4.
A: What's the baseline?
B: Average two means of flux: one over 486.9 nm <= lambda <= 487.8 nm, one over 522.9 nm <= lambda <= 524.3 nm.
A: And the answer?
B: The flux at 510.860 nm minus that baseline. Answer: -3.5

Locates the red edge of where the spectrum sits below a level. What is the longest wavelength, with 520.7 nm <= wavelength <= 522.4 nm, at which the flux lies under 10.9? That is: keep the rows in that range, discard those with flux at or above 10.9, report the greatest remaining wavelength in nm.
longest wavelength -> 521.077 nm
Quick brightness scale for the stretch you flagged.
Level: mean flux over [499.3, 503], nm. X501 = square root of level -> 3.3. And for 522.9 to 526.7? 3.8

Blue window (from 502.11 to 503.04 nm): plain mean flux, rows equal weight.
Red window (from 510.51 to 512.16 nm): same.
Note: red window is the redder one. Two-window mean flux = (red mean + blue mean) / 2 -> 10.5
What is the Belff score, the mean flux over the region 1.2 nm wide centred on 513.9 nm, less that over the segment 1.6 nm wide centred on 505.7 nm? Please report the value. -0.1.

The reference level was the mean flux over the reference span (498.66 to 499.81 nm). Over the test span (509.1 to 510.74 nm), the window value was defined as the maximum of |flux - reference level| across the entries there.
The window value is 1.5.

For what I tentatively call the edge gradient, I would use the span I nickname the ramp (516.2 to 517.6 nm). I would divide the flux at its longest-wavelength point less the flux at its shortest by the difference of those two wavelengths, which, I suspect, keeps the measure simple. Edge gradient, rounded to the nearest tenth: -2.9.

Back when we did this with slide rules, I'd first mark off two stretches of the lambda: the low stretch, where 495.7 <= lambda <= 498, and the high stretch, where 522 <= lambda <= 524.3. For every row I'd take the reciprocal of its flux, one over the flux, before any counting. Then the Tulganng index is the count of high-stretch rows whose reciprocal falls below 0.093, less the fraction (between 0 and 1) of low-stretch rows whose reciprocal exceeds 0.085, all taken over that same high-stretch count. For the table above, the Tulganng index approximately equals 0.91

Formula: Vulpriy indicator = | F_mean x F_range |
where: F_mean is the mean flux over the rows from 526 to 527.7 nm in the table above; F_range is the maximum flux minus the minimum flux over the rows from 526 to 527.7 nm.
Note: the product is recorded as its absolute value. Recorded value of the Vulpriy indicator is 37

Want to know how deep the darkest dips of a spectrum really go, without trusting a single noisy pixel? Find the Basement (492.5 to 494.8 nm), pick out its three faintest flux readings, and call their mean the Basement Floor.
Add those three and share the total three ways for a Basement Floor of 13.1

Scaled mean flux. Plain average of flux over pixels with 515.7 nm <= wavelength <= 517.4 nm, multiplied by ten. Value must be 97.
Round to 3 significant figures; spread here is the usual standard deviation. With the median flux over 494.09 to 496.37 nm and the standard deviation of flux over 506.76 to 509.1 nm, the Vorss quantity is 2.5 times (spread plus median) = 33.8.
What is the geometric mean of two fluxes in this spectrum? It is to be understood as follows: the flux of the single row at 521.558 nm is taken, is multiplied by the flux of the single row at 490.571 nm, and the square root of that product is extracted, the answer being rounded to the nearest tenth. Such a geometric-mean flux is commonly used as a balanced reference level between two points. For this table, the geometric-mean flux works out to 12.8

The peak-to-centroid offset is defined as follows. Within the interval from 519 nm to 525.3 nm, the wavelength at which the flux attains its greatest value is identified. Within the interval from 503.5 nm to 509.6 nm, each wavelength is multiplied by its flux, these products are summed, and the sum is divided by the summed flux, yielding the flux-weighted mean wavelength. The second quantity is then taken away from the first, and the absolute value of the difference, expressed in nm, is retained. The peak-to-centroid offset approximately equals 17.20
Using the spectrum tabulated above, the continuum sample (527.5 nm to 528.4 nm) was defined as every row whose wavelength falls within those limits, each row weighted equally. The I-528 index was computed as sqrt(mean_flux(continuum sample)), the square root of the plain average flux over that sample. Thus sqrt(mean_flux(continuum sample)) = 3.88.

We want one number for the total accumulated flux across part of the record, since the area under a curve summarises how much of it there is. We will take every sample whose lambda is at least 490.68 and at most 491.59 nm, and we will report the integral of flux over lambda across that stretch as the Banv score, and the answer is 12.0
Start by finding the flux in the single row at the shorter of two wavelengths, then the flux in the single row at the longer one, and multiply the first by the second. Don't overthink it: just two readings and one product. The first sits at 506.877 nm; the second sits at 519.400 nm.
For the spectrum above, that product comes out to 108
